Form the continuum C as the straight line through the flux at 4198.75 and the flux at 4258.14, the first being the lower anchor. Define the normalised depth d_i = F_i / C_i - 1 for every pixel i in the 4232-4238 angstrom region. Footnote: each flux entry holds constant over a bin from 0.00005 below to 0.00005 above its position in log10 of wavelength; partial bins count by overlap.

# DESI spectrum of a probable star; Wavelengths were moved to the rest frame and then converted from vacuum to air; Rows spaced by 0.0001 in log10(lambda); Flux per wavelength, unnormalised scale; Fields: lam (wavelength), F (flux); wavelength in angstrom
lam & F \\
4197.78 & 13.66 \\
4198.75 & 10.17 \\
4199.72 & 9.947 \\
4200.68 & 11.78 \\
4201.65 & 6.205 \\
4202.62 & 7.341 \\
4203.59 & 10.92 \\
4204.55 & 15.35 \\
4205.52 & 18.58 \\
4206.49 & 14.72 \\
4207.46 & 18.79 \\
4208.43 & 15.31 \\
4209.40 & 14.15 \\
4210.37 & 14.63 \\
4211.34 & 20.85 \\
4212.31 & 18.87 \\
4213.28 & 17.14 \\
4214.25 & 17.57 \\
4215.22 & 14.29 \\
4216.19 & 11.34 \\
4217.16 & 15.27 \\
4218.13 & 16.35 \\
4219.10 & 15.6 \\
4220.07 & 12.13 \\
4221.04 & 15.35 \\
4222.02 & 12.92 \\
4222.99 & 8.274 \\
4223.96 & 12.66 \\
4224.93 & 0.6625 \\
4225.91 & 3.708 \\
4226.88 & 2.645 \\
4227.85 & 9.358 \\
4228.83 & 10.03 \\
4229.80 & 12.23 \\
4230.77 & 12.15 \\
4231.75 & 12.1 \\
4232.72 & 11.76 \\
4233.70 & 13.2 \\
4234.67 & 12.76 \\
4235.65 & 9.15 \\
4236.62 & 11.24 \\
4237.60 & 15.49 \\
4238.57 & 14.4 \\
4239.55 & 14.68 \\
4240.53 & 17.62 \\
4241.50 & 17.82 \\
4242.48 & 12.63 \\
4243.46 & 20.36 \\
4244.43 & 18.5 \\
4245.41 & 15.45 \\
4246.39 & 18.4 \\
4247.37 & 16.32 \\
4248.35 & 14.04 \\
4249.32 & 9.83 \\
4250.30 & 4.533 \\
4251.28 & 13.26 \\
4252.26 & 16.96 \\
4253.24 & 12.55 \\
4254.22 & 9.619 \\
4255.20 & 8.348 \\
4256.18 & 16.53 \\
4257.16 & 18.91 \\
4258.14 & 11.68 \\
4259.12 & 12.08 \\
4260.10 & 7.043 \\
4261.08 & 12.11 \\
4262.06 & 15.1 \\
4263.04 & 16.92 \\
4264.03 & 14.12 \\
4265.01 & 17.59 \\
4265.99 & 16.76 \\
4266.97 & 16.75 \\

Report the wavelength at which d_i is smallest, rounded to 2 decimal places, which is 4235.65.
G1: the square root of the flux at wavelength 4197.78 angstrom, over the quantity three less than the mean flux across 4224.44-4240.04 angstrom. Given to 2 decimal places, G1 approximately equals 0.50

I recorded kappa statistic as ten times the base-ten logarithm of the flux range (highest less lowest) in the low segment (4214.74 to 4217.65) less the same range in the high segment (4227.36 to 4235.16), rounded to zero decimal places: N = -11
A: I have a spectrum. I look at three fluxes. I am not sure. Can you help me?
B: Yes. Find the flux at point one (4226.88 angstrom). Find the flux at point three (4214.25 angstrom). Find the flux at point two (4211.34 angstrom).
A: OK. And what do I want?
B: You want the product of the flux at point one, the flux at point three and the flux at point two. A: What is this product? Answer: 969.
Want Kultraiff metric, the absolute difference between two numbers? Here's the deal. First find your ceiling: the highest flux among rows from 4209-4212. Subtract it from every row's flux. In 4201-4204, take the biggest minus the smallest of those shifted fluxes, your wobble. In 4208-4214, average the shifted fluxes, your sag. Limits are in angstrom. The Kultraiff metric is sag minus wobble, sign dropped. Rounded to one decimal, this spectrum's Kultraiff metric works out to 8.7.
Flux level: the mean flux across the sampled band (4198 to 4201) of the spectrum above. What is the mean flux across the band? 11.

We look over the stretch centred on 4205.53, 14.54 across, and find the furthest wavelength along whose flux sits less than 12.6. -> 4203.59 angstrom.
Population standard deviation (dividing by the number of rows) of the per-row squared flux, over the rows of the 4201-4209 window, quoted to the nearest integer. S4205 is 112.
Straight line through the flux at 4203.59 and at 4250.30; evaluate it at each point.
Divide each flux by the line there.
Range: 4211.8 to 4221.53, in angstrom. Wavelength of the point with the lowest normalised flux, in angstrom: 4216.19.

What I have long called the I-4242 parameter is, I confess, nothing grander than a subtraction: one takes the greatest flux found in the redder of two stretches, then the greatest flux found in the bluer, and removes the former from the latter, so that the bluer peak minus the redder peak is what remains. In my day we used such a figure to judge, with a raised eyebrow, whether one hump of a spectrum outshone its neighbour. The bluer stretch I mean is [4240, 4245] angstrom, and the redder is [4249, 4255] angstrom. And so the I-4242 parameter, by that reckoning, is 3.4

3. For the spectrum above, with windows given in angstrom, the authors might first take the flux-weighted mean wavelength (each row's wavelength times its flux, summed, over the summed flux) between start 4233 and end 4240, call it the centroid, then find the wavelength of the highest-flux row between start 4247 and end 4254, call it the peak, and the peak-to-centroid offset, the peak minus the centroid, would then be 15.5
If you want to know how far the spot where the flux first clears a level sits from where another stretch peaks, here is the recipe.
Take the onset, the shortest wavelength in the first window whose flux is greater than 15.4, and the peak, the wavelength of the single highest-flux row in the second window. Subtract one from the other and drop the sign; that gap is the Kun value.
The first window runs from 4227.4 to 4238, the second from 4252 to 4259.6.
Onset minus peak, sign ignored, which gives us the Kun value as 19.6 angstrom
